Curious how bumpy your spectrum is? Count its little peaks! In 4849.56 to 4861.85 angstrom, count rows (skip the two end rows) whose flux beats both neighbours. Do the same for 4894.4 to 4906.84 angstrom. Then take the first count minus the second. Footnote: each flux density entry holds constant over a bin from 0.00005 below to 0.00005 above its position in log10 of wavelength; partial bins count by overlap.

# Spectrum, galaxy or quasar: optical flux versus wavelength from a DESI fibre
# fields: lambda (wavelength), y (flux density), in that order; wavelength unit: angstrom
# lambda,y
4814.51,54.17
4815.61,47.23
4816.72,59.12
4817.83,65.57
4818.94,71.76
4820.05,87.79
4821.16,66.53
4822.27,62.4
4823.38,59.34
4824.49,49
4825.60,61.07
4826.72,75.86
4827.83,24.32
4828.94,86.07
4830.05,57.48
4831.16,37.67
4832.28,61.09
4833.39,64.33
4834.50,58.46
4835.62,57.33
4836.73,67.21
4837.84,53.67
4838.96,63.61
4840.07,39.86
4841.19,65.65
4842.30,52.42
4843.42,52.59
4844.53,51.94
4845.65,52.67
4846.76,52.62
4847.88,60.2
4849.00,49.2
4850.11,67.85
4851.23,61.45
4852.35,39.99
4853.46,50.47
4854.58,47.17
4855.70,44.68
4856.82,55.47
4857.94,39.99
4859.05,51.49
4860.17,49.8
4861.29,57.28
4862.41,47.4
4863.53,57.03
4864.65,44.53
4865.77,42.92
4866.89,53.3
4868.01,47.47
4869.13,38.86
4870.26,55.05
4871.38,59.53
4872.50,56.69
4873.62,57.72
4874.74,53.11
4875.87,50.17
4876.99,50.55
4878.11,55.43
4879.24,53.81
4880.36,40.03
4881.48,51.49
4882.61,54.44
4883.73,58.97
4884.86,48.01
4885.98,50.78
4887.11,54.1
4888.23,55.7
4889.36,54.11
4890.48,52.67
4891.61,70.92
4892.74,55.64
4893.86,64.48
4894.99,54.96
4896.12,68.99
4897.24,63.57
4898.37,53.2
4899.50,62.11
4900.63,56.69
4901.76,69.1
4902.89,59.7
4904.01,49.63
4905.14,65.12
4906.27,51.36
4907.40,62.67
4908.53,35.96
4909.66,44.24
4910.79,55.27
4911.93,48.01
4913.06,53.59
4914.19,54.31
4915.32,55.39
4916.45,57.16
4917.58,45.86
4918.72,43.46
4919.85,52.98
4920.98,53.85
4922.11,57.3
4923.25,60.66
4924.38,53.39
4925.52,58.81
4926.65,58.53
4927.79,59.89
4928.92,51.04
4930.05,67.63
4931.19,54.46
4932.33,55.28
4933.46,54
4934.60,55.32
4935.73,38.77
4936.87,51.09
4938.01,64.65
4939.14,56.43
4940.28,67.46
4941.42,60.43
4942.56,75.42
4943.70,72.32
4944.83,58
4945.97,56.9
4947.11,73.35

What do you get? -1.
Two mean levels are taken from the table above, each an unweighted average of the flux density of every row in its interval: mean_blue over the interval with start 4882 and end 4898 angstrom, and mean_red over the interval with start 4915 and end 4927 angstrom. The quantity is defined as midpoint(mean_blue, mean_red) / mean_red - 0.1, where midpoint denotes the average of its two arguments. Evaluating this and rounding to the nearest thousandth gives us 0.931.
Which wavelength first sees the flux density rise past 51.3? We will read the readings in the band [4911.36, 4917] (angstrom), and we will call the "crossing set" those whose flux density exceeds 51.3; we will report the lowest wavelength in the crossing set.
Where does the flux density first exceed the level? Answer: 4913.06 angstrom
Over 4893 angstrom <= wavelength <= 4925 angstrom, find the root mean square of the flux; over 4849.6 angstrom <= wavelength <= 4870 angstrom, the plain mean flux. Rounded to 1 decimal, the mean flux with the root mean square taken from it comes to -6.1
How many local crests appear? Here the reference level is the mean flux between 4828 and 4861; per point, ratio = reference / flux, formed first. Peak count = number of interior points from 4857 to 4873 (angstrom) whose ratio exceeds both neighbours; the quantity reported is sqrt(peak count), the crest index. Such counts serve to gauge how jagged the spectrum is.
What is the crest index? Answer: 2.0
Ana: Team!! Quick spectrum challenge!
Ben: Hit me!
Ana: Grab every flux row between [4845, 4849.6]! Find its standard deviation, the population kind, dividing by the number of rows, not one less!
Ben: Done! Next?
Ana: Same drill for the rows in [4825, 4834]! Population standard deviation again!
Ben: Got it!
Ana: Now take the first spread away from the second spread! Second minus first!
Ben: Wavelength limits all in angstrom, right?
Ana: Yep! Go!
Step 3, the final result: 14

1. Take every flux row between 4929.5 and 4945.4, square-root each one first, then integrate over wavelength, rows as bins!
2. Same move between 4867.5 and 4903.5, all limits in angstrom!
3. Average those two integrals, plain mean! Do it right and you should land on 195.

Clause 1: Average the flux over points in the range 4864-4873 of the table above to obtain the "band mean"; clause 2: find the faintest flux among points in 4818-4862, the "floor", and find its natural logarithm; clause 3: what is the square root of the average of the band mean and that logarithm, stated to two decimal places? 5.15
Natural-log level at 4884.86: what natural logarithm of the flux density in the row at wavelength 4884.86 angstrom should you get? 3.87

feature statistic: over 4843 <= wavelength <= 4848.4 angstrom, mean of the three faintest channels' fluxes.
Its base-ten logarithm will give 1.72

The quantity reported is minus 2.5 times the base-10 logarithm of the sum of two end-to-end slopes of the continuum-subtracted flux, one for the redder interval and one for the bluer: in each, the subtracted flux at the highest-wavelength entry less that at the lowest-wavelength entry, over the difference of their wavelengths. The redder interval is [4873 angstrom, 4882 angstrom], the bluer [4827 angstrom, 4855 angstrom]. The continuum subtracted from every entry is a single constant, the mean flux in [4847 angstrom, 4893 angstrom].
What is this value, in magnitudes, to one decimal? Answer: 3.0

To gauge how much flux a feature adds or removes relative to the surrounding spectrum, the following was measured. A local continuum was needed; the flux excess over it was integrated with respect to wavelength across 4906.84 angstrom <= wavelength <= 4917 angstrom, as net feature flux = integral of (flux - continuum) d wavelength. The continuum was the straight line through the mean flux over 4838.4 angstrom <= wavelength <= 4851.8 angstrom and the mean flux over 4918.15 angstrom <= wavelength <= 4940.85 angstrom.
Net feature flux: -40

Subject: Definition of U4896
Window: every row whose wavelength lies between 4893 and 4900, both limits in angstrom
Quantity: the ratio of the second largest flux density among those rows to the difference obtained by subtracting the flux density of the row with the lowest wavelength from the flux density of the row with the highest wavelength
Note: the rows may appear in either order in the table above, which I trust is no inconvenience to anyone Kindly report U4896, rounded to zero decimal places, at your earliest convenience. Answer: -27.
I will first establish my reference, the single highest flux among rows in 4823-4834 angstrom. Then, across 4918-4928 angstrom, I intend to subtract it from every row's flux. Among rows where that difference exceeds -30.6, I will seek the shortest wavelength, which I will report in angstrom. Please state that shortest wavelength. 4922.11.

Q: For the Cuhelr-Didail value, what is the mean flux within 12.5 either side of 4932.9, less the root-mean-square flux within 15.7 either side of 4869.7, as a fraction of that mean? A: 0.12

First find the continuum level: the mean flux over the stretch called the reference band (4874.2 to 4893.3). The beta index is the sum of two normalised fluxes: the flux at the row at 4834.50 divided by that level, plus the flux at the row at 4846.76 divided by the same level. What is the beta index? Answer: 2.08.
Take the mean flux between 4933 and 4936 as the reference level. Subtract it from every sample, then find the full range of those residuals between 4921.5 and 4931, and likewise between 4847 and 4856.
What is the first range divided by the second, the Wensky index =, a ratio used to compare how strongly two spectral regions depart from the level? 0.60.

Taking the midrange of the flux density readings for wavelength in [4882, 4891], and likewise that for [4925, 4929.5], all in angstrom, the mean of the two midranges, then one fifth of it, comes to 10.90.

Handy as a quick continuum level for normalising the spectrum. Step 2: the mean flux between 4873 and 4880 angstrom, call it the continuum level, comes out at 53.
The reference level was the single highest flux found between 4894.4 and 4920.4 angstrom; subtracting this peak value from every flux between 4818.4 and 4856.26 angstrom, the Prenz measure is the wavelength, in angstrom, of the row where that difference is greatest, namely 4820.05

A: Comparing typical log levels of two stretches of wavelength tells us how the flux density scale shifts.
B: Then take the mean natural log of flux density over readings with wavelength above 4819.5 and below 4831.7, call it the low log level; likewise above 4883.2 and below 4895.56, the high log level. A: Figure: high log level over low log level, 0.99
